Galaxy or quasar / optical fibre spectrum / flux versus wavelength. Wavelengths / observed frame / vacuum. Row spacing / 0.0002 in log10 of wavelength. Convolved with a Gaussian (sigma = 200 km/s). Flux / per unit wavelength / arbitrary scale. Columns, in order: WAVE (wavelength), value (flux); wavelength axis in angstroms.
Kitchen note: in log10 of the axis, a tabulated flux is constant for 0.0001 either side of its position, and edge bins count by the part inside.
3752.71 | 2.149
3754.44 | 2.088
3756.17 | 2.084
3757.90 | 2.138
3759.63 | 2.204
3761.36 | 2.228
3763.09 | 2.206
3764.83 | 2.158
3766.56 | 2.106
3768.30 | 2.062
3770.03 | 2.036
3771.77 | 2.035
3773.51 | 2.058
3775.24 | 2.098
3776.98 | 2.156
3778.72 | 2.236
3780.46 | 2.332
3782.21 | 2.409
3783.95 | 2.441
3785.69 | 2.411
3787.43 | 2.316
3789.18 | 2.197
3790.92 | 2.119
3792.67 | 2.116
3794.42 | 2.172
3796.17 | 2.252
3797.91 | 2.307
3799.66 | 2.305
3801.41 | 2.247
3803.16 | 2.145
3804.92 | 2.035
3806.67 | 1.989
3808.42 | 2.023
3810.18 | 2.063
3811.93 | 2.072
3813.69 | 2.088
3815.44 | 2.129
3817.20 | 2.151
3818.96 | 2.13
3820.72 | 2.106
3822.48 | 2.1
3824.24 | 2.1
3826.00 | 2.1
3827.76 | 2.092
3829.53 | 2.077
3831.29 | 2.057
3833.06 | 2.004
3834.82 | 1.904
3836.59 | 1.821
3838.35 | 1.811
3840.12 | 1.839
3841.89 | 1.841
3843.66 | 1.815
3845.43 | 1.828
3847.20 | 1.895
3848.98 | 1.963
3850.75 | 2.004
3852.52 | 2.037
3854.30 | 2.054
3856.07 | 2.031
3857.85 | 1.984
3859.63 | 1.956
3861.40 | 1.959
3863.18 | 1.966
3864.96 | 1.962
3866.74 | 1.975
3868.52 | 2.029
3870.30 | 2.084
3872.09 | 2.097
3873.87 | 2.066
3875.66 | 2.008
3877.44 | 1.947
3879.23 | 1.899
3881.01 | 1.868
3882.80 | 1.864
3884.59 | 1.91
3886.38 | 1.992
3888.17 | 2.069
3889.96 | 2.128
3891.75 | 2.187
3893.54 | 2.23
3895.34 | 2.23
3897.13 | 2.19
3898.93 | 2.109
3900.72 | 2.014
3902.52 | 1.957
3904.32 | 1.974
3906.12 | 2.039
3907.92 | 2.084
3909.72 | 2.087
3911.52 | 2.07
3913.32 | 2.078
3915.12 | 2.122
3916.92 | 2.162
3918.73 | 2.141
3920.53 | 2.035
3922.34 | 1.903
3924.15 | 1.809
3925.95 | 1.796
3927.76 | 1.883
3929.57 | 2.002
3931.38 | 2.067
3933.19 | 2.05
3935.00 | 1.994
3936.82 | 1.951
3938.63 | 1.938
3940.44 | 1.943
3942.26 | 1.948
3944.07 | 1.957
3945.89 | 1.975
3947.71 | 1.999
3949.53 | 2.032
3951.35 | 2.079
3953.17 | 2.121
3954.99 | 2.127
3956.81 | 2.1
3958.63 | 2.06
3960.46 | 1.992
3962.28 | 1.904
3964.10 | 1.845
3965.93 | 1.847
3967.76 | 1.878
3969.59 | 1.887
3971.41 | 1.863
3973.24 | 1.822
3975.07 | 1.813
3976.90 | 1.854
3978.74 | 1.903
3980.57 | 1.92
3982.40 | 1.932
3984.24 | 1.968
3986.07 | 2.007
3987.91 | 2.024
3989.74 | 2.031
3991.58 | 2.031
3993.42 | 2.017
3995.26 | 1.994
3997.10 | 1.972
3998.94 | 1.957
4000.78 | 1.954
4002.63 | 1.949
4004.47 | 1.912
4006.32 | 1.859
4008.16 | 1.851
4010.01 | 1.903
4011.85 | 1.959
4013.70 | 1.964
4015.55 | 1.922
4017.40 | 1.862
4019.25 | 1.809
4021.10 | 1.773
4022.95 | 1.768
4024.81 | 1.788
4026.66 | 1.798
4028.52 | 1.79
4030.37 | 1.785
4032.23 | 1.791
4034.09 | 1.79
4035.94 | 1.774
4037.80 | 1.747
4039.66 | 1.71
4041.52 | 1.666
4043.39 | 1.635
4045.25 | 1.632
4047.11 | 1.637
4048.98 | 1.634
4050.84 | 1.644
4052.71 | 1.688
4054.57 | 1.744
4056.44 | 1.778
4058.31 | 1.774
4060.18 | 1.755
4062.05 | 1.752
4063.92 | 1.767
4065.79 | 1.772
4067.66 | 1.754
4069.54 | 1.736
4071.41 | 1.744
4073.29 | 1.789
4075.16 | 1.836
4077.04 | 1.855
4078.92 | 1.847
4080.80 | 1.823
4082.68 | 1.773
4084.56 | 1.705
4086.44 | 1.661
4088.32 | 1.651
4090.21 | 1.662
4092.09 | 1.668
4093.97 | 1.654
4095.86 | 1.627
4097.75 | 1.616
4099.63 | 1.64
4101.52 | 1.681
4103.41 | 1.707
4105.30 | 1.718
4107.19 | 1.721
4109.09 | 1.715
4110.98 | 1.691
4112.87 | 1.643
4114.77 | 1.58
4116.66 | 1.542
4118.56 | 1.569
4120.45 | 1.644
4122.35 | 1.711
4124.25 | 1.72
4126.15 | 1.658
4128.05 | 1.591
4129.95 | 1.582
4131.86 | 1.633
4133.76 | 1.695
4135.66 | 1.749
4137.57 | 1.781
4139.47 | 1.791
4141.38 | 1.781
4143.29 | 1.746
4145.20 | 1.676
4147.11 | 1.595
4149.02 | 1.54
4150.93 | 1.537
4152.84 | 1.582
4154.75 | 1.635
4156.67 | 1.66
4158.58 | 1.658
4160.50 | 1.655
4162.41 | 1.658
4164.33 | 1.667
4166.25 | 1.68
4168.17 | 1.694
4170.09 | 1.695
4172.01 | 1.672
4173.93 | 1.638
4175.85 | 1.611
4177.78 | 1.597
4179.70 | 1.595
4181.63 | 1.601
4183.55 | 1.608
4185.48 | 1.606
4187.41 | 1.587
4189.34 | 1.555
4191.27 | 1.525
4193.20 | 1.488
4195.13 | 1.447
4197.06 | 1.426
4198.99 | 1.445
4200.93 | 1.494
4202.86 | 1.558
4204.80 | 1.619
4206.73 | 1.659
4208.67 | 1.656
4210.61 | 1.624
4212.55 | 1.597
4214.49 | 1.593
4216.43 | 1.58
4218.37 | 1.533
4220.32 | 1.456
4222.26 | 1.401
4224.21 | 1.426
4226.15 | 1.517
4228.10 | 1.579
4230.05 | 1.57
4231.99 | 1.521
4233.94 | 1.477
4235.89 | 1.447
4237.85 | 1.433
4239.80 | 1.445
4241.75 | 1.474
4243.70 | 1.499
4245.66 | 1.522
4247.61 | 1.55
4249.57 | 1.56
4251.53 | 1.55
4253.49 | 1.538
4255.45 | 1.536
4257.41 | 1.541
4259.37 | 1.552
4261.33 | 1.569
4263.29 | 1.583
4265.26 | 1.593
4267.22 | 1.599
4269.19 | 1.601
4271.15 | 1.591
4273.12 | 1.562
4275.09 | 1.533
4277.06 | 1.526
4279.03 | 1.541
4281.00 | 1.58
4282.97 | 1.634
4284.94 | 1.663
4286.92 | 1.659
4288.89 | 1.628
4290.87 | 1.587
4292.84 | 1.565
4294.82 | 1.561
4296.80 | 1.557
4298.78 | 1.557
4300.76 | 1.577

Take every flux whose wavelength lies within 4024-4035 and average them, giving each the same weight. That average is 1.79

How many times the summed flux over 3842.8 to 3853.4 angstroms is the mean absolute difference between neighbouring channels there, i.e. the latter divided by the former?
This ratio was 0.0038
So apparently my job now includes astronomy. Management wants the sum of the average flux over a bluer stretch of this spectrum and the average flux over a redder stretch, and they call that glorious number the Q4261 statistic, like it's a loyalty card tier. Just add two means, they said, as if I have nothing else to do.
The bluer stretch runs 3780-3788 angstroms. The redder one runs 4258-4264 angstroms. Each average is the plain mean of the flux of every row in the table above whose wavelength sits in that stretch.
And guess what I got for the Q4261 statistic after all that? 3.95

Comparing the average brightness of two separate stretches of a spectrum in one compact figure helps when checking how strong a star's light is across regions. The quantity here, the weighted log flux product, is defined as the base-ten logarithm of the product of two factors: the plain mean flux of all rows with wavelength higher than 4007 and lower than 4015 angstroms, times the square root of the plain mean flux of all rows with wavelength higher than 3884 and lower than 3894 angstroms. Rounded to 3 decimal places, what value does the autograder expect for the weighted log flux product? 0.443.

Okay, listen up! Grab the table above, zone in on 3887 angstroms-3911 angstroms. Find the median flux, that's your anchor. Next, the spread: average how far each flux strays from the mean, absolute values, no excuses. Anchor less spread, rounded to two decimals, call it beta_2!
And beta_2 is 2.01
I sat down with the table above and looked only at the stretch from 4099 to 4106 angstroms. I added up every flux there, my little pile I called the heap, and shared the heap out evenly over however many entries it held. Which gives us 1.69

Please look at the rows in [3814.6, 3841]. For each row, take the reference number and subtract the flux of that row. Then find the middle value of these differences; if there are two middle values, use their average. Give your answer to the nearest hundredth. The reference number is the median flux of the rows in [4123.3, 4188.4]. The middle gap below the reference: -0.44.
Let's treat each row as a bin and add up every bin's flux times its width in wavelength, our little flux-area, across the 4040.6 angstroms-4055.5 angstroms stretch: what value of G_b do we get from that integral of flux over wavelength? 25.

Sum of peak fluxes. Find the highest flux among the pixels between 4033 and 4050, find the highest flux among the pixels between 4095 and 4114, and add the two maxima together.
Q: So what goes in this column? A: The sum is 3.5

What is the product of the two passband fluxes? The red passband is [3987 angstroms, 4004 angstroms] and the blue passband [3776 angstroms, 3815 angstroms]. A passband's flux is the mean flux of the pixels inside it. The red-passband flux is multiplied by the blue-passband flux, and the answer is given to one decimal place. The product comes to 4.4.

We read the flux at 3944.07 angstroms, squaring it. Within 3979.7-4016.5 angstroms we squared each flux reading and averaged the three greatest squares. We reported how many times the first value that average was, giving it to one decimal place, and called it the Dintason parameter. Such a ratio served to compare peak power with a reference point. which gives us 1.1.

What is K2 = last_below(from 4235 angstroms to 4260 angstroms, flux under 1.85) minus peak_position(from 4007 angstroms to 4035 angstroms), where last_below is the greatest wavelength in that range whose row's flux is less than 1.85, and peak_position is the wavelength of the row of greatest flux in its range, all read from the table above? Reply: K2 245.7 angstroms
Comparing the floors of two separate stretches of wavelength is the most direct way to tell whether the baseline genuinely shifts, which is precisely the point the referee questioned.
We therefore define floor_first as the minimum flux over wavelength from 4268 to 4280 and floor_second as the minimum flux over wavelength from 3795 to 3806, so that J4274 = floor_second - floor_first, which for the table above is 0.51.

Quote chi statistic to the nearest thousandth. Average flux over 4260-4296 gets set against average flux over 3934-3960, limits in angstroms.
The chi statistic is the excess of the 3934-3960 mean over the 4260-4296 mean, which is 0.428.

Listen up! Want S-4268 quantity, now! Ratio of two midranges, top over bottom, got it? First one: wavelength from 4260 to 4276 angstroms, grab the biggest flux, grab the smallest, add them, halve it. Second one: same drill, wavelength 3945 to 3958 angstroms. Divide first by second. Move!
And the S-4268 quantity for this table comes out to 0.76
